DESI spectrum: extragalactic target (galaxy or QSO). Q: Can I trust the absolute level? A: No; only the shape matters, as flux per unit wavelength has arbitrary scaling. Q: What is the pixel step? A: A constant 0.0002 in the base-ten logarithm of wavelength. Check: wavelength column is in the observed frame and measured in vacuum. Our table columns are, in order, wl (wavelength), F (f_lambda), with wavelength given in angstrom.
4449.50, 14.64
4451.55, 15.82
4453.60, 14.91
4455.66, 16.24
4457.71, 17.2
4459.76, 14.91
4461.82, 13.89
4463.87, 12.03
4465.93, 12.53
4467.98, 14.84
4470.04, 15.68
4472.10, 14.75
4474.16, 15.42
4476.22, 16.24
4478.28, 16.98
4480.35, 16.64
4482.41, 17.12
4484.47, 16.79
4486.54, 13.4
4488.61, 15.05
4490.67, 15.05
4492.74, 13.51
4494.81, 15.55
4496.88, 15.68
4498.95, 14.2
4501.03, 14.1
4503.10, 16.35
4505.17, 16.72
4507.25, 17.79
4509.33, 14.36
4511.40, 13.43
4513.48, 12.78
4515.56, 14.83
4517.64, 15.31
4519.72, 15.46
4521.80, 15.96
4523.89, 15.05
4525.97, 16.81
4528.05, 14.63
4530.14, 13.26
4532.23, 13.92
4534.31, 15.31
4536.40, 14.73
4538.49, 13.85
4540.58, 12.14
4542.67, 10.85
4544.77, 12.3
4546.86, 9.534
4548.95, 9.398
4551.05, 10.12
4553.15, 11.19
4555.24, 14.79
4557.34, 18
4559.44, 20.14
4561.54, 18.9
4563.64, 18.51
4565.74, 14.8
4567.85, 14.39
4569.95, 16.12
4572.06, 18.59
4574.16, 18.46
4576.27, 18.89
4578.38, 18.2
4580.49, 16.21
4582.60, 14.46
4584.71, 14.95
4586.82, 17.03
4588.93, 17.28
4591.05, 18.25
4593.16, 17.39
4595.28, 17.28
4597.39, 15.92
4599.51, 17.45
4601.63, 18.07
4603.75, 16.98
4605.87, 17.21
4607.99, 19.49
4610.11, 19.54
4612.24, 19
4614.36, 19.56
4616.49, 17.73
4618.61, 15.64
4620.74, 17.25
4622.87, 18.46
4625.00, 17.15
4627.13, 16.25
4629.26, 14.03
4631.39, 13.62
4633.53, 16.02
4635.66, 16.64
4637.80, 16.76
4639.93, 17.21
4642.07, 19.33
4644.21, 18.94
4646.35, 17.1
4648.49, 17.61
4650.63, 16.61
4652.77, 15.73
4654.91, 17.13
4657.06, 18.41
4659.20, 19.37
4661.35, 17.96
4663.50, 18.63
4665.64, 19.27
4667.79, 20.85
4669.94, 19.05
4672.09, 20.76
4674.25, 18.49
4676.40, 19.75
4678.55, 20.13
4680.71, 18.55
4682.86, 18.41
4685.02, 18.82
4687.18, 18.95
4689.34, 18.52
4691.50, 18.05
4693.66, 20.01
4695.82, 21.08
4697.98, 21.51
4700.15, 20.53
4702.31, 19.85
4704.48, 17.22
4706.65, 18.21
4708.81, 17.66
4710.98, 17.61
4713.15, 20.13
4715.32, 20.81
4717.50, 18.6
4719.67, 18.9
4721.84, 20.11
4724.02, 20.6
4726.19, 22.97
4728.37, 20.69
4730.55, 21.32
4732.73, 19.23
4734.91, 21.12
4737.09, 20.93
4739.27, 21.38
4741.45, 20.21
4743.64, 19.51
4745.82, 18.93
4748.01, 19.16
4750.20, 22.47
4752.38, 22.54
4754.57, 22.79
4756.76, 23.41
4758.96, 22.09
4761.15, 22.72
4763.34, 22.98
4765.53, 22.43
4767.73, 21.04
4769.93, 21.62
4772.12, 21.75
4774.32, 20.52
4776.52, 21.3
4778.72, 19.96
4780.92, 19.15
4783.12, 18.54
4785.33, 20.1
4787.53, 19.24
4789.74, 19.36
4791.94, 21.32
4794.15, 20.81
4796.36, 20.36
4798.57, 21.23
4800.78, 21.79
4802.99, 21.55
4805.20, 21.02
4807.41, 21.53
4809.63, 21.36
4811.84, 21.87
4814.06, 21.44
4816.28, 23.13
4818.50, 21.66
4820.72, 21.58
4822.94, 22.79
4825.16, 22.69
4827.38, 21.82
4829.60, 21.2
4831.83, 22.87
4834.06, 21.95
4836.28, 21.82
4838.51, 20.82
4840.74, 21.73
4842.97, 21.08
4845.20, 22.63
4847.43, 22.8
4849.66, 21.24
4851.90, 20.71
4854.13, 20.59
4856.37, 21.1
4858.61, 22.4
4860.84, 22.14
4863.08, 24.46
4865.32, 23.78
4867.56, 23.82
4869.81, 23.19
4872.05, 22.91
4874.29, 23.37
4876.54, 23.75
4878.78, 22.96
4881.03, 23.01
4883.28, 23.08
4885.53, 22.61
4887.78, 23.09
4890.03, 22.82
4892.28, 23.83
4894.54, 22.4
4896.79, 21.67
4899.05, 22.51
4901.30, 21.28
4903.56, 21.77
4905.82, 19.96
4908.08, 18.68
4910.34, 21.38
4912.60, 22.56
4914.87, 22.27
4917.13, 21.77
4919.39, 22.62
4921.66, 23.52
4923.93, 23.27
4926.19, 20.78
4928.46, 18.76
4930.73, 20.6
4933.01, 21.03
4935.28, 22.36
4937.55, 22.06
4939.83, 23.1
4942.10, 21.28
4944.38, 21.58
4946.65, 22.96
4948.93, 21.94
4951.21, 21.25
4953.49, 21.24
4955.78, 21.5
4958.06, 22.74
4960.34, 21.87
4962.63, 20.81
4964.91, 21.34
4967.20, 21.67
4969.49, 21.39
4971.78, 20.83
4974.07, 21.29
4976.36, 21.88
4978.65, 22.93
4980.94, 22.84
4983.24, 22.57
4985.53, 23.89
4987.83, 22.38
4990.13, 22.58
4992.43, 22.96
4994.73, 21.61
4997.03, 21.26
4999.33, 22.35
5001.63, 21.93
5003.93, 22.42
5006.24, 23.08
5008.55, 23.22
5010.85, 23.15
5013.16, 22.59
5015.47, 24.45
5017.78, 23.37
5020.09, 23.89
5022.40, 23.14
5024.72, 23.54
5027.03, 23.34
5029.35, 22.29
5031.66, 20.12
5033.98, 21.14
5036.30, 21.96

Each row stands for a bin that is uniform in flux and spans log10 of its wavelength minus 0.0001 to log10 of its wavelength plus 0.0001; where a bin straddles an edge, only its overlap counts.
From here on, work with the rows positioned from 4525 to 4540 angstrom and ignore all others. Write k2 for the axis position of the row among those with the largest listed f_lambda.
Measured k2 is 4525.97 angstrom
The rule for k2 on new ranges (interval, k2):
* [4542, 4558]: 4557.34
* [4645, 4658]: 4657.06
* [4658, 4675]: 4667.79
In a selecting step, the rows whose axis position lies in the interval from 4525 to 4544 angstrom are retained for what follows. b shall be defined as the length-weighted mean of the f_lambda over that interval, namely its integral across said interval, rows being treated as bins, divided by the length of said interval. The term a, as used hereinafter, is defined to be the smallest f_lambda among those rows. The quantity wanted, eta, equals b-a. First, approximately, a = 10.85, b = 14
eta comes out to 3.06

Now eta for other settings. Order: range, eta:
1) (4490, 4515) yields 2.17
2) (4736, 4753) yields 1.67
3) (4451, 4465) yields 2.92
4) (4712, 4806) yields 2.31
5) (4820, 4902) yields 1.82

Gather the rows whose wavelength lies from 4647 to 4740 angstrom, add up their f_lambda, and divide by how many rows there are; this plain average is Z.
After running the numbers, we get 19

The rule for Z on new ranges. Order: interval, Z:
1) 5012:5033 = 23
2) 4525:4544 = 14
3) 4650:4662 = 18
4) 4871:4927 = 22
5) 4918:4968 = 22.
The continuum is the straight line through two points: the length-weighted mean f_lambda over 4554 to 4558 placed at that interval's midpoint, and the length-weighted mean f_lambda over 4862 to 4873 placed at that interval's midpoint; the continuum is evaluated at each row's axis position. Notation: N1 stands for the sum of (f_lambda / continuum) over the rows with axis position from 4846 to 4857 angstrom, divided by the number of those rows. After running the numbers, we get 0.92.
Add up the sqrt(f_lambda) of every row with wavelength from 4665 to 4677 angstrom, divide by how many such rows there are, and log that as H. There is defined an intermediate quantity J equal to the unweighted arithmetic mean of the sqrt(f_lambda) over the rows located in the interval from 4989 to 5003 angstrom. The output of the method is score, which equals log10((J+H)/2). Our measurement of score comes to 0.660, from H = 4.4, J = 4.70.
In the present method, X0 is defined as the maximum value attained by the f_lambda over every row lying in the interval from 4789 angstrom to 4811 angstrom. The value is 21.79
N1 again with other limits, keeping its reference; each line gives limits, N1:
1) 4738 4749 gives 0.96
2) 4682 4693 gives 0.97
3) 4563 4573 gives 1.01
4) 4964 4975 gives 0.82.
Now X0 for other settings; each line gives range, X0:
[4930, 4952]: 23.1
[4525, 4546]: 16.81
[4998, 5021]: 24.45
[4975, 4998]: 23.89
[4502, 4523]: 17.79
